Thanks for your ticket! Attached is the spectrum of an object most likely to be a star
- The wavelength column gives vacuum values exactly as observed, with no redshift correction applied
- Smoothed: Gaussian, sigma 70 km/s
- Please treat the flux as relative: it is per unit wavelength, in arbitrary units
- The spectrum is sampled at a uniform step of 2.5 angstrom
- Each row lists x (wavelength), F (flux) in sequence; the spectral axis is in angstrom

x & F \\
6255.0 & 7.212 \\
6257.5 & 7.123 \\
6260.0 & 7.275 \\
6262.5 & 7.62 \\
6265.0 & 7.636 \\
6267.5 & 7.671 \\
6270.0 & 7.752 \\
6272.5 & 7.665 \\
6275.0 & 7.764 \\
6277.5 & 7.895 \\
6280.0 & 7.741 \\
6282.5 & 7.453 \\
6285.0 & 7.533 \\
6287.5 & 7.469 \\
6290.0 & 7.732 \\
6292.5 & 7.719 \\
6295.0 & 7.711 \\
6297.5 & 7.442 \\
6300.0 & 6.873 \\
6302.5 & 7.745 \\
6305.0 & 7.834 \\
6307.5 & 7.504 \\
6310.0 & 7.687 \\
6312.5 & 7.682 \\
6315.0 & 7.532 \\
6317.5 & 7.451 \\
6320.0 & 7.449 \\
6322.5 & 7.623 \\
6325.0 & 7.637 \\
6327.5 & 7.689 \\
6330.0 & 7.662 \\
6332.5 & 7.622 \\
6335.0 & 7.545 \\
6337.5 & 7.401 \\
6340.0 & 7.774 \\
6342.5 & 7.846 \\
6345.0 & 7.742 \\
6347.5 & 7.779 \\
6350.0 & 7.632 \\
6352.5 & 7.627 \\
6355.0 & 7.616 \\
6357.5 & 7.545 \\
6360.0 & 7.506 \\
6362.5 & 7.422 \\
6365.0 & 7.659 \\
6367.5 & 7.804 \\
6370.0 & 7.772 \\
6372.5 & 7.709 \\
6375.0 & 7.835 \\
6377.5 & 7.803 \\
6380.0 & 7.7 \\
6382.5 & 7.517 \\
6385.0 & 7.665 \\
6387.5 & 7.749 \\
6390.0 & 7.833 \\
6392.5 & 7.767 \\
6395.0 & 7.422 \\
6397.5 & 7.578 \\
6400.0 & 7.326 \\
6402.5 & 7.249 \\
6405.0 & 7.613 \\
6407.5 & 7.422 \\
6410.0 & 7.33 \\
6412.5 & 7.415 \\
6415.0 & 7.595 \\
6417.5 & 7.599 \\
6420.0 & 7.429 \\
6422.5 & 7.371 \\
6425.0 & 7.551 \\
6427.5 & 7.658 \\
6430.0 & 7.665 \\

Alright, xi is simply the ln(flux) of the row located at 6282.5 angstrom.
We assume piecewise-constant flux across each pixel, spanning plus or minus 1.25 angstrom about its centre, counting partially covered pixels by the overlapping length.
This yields 2.01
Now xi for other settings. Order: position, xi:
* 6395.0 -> 2.00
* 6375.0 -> 2.06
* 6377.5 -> 2.05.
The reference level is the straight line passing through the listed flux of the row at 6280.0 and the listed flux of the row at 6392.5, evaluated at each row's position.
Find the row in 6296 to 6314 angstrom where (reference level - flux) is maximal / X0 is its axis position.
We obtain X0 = 6300.0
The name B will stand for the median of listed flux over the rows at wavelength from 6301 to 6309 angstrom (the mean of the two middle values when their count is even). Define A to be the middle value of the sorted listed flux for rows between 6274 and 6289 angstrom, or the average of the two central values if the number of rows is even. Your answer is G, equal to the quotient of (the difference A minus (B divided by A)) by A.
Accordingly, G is 0.867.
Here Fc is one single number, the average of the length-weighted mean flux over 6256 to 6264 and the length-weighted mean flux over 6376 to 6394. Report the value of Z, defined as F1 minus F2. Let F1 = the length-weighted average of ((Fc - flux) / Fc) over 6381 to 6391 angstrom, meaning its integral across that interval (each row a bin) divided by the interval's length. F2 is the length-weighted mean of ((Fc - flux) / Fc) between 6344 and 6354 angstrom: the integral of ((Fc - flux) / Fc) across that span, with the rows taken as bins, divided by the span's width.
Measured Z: 0.001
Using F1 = -0.021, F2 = -0.021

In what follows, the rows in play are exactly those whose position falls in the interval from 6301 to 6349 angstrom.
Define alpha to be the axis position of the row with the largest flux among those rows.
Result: 6342.5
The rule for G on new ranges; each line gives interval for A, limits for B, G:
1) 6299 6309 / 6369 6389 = 0.867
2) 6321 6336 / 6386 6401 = 0.868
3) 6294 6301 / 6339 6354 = 0.860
